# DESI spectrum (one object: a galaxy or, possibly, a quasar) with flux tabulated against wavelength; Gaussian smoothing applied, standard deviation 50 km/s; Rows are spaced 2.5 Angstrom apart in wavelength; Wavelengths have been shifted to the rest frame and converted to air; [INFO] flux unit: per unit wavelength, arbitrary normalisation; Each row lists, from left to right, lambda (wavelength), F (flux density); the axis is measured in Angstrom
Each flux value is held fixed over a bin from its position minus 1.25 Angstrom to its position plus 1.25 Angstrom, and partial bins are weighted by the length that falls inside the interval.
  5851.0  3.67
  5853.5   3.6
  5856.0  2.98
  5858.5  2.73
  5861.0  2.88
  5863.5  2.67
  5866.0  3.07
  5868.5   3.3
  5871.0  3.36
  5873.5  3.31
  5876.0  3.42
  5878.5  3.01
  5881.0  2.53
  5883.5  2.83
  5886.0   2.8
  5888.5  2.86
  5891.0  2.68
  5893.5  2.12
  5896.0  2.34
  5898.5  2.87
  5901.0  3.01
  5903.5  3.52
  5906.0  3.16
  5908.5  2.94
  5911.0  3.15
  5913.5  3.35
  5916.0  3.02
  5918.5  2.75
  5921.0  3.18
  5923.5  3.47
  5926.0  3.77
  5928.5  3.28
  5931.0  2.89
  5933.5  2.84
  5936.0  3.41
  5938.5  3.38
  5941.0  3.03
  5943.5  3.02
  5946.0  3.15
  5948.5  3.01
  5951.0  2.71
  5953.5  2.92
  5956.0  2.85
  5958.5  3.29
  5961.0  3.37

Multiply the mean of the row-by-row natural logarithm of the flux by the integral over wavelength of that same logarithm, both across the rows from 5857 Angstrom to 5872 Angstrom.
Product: 18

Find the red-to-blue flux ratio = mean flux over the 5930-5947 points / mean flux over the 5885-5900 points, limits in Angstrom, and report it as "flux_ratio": 1.19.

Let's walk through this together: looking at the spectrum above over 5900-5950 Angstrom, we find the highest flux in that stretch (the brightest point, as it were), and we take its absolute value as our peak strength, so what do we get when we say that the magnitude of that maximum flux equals 3.77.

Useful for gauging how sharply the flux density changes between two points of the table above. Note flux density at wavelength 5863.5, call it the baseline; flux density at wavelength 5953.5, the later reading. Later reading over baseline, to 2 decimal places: 1.09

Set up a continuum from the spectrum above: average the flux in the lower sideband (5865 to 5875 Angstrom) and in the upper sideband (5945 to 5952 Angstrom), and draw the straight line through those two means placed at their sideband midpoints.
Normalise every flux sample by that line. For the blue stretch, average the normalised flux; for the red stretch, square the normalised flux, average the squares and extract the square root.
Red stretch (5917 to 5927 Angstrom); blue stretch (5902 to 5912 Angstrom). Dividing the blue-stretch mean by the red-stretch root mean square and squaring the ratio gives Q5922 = 0.89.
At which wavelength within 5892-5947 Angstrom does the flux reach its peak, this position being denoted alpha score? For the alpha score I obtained 5926.0 Angstrom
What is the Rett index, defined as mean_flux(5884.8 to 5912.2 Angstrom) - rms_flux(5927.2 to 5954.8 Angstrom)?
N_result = -0.21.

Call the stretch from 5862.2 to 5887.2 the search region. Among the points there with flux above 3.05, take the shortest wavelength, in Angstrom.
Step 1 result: 5866.0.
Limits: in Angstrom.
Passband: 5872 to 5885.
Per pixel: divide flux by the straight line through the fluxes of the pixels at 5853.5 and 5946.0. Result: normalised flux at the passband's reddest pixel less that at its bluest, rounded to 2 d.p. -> -0.13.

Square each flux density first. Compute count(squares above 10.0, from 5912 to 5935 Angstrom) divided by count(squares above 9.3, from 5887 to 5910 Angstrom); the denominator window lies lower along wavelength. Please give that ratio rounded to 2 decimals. 2.50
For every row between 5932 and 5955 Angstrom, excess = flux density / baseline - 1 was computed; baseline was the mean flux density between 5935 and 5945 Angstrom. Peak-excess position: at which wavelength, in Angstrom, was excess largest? 5936.0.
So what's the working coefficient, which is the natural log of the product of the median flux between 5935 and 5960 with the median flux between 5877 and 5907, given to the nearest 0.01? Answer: 2.15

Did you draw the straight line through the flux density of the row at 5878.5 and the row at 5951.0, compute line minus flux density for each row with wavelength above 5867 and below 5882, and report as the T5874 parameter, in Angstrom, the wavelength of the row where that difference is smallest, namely 5876.0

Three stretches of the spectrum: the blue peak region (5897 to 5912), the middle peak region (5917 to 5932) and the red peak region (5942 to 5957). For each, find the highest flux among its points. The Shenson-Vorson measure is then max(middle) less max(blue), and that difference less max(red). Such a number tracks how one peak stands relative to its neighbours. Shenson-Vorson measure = -2.90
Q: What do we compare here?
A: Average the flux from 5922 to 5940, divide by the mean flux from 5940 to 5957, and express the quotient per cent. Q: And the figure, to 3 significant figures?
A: 111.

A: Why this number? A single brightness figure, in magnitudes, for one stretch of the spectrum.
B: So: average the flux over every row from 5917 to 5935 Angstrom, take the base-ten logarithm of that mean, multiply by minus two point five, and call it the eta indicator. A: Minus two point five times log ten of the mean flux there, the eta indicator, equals -1.25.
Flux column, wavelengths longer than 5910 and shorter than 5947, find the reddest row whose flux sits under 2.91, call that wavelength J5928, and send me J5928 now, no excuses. 5933.5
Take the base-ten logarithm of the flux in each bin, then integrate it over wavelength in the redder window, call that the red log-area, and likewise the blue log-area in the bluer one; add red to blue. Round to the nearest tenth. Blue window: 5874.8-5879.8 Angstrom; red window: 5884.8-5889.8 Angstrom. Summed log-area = 4.8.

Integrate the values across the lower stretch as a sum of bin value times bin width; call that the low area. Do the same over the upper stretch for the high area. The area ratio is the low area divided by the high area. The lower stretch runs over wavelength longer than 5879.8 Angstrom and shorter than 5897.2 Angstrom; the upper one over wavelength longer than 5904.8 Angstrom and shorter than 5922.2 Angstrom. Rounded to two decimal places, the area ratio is 0.84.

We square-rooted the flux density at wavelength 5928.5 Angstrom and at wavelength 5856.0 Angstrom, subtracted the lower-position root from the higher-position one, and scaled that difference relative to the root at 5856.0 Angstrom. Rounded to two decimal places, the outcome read 0.05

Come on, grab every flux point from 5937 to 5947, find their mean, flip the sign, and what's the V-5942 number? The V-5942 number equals -3.15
